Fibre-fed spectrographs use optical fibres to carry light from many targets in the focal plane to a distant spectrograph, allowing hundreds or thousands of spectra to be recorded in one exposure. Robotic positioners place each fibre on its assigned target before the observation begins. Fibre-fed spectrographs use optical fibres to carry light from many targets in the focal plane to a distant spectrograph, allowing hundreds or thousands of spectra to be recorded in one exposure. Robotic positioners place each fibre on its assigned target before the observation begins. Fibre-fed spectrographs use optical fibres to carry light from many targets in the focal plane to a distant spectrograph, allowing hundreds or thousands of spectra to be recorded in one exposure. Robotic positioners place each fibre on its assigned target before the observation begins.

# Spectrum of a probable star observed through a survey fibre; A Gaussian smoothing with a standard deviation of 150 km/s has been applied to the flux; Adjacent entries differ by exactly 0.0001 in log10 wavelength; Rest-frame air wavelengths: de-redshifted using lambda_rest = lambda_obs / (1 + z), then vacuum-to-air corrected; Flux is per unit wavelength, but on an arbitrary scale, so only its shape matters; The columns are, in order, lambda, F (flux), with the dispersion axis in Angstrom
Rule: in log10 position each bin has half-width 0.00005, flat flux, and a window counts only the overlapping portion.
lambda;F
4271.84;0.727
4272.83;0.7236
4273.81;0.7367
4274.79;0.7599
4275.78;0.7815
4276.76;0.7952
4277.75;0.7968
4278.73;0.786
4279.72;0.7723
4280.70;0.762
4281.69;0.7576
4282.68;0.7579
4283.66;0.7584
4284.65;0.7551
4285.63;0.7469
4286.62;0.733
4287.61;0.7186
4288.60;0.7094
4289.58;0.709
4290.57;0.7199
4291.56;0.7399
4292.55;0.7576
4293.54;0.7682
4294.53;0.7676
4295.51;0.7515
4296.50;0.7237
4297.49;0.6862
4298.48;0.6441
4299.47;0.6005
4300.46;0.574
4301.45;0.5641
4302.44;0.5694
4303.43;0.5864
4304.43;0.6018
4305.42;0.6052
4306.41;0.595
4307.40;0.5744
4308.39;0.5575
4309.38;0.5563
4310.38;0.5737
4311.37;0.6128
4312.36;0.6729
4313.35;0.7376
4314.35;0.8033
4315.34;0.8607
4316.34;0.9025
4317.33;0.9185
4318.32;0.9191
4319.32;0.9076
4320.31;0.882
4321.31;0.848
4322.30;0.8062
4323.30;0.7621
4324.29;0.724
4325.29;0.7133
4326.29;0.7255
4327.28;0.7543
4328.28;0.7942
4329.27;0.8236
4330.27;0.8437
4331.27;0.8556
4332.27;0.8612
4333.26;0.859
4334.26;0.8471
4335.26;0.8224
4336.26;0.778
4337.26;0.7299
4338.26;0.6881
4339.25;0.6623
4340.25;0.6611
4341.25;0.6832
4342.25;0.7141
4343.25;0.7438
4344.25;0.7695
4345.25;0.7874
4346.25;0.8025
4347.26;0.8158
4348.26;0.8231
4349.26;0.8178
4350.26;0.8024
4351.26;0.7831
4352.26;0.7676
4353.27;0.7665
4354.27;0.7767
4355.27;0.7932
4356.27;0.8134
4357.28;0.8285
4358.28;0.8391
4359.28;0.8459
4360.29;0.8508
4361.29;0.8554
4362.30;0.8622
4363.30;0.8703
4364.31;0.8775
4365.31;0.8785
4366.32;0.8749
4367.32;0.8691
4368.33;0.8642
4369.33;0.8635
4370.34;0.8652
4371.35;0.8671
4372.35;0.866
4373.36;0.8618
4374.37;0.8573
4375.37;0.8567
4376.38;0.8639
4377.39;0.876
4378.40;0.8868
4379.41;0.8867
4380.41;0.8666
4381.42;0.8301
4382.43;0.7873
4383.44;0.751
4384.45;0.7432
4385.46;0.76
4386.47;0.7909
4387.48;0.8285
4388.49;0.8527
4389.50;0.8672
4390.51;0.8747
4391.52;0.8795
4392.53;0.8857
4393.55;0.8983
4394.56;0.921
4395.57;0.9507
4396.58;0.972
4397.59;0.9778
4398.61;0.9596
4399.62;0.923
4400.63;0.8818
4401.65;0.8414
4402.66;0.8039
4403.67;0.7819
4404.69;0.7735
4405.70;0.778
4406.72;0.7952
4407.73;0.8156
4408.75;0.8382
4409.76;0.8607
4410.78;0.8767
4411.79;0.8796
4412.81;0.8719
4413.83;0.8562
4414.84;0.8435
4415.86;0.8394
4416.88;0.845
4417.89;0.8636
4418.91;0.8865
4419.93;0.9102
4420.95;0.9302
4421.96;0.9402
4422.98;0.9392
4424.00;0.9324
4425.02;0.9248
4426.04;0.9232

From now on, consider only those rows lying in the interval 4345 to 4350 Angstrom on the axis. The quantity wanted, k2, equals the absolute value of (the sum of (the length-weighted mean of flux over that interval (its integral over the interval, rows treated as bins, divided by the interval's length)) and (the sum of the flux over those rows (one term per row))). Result 4.9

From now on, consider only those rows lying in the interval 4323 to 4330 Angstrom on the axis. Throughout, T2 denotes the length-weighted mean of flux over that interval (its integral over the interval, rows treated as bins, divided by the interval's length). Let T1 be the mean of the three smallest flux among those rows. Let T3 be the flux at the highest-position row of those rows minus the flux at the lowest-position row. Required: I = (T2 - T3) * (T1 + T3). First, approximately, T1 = 0.72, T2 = 0.76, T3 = 0.06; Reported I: 0.55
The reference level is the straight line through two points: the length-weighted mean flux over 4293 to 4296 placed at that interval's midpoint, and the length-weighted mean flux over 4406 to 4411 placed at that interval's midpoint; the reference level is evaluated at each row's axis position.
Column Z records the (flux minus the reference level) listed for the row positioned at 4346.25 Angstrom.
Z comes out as 0.01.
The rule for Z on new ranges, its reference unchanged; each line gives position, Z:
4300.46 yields -0.19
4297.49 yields -0.08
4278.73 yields 0.03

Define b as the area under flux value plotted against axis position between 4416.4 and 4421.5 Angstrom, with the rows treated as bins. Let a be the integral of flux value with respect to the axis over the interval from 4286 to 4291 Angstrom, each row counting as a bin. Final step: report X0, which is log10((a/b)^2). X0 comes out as -0.20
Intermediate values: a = 3.6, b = 4.54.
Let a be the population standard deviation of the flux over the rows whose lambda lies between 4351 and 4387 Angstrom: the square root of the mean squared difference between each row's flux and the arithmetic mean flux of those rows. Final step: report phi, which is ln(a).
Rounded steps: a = 0.04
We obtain -3.14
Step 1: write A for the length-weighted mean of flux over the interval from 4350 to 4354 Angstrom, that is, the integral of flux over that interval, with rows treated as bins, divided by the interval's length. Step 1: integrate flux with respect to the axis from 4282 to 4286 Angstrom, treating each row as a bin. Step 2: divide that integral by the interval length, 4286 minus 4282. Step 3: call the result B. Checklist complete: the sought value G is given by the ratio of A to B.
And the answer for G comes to 1.03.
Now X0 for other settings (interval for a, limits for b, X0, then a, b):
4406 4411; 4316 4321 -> -0.07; 4.2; 4.52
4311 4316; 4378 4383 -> -0.11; 3.7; 4.25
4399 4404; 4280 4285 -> 0.10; 4.3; 3.79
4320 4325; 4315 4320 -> -0.11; 4.0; 4.51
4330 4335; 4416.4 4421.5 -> -0.05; 4.3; 4.54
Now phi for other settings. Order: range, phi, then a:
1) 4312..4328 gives -2.52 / 0.08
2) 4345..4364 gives -3.46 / 0.03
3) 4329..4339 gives -2.87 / 0.06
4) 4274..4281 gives -4.28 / 0.01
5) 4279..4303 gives -2.71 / 0.07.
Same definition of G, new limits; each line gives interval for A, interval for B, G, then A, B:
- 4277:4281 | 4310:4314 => 1.19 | 0.78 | 0.66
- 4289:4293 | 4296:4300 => 1.10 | 0.73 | 0.66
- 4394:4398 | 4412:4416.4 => 1.12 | 0.96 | 0.85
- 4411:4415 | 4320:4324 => 1.06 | 0.87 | 0.82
